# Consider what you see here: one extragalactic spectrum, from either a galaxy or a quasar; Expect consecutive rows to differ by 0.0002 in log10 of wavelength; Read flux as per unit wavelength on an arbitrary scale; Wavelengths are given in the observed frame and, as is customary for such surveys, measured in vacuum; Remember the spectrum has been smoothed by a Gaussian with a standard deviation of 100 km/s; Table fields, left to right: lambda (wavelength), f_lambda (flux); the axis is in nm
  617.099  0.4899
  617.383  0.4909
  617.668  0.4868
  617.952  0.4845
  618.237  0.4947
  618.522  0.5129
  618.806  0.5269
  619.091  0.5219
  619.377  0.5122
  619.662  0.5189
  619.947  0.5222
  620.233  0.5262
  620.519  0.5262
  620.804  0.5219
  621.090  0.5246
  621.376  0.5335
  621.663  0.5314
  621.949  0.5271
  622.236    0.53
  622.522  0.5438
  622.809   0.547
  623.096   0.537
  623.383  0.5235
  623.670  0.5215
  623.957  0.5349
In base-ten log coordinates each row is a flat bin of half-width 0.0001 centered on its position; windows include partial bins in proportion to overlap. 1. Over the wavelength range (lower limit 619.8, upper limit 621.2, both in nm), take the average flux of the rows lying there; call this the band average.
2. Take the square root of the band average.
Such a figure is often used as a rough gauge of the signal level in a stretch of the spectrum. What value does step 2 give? 0.724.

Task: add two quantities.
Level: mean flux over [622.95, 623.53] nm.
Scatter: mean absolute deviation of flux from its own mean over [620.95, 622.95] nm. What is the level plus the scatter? 0.537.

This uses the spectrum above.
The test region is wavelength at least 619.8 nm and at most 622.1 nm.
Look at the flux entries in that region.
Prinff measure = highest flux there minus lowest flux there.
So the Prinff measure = 0.012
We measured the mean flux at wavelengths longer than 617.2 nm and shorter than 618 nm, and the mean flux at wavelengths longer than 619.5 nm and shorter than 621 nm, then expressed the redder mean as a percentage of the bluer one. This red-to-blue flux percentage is 107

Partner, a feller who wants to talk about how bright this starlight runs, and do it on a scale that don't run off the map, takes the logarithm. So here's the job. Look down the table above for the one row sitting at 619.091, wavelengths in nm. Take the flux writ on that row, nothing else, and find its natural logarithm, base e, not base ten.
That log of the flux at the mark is -0.650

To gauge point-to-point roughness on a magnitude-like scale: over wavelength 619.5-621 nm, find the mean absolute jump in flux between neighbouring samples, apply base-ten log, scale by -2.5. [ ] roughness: 6.3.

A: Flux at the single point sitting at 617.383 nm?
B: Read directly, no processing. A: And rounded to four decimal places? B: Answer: 0.4909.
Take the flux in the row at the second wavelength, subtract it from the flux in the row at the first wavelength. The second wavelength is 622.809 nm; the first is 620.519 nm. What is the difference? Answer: -0.021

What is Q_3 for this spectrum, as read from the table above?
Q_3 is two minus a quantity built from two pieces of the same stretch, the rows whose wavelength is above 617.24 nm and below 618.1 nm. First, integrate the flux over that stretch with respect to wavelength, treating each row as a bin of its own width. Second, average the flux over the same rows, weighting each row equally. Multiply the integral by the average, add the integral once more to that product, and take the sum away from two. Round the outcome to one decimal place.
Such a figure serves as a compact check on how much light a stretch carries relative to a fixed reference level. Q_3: 1.4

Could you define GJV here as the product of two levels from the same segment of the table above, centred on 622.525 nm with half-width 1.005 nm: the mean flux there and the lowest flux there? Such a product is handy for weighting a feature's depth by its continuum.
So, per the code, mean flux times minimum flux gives 0.280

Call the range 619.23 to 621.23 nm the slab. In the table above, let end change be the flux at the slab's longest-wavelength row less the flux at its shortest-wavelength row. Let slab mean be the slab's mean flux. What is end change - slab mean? -0.509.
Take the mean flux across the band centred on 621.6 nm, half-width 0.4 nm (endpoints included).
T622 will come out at 0.531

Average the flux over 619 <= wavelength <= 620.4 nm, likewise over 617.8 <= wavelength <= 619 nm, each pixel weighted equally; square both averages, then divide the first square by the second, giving 1.06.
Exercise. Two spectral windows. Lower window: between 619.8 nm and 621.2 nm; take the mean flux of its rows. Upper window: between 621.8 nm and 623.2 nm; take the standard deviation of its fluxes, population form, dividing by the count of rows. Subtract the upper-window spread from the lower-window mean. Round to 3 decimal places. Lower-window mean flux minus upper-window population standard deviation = 0.517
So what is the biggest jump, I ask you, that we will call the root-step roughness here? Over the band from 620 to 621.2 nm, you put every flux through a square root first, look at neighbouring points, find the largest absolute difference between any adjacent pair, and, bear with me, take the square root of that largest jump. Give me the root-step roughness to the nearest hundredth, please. 0.05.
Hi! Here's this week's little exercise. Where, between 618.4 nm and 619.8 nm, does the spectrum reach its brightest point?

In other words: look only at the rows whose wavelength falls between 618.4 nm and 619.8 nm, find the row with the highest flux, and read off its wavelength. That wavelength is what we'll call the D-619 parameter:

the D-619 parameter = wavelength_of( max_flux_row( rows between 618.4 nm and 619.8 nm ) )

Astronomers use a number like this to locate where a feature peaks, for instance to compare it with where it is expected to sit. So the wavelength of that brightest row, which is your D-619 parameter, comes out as 618.806 nm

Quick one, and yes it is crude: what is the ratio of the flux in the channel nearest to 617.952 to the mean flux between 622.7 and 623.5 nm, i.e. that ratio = 0.90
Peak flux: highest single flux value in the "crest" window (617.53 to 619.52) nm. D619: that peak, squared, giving 0.278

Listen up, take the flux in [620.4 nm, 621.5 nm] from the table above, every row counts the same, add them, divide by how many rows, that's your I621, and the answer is 0.527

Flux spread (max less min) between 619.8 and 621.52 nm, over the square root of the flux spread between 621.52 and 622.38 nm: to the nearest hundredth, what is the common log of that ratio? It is -0.75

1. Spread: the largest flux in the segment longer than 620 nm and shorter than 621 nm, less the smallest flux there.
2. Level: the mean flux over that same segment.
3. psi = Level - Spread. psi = 0.520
